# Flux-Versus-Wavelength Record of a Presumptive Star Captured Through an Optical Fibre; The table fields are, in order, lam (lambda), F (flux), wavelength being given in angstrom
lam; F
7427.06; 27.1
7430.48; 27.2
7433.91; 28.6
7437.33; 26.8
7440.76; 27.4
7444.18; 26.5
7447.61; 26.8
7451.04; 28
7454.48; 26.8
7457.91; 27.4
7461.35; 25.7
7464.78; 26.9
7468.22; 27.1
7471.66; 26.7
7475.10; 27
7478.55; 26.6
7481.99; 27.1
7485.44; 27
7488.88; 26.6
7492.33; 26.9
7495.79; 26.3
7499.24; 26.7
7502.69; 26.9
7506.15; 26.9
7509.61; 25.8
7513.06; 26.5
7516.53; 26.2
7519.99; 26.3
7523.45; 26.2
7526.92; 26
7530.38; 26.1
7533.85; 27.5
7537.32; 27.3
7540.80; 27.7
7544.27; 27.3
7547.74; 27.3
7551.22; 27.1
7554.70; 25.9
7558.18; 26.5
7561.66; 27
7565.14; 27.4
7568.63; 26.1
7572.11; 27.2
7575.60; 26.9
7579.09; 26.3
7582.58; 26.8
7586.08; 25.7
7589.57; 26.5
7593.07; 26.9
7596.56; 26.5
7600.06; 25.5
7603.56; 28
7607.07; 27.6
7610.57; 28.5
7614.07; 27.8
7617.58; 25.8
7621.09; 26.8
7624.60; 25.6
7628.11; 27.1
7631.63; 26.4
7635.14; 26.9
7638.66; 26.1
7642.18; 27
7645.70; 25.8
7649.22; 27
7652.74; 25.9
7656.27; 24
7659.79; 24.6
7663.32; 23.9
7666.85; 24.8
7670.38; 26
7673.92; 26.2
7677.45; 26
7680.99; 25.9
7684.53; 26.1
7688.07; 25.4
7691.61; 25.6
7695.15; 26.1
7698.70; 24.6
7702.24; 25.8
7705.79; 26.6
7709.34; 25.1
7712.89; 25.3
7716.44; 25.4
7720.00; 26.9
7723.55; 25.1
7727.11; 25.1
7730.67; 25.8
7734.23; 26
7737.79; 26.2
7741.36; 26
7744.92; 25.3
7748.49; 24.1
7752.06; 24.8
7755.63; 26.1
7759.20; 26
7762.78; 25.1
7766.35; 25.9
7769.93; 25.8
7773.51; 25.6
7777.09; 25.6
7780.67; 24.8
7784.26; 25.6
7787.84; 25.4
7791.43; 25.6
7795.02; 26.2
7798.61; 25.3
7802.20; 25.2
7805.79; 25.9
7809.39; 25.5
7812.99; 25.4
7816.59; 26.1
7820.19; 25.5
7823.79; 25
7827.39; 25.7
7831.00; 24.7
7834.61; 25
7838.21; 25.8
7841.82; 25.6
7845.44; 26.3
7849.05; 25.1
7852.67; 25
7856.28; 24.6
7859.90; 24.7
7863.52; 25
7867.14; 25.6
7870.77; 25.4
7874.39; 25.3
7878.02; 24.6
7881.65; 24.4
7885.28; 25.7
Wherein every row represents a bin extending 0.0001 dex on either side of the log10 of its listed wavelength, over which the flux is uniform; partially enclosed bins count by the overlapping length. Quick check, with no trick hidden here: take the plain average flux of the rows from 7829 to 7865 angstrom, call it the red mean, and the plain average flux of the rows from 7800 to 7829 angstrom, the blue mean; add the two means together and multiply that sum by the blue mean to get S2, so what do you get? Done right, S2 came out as 1295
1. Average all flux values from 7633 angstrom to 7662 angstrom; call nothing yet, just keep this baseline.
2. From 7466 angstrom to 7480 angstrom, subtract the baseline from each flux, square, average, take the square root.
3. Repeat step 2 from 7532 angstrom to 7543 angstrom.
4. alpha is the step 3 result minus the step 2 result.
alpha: 0.64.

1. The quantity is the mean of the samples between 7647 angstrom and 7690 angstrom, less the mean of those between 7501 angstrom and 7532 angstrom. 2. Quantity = -0.8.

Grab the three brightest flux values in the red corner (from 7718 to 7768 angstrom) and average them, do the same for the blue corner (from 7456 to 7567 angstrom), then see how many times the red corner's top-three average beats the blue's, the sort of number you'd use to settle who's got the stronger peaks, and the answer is 0.959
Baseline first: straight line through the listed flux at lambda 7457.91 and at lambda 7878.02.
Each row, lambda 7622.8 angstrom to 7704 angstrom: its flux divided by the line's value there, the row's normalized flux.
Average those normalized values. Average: 0.99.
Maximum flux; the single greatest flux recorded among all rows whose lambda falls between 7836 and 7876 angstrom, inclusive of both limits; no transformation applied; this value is 26.3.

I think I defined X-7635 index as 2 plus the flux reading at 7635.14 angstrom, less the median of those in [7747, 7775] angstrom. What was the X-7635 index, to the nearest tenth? 3.2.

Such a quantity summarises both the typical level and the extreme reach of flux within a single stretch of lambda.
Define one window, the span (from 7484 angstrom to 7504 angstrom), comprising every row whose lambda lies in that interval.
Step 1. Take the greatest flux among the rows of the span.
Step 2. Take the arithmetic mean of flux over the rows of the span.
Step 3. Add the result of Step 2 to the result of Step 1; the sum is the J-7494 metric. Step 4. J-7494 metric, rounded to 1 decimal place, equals 53.7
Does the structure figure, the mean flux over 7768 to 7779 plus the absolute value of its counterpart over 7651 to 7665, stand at 50.3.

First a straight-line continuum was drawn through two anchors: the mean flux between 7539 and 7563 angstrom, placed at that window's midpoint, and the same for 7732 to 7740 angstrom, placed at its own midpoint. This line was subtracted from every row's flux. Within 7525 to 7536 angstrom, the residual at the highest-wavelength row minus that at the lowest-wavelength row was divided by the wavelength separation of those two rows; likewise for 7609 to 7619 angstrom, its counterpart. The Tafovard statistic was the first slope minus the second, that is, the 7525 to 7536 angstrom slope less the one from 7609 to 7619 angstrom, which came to 0.60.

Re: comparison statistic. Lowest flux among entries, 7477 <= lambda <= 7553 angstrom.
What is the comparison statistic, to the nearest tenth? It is 25.8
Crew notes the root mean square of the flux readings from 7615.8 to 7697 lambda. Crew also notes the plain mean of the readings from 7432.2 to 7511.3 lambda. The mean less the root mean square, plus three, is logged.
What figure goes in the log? 4.01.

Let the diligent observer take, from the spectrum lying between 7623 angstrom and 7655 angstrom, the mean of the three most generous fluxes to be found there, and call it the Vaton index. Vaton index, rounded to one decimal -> 27.0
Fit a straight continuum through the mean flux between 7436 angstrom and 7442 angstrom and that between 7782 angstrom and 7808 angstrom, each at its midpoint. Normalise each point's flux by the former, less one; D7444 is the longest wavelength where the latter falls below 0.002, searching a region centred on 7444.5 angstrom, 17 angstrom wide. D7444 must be 7447.61 angstrom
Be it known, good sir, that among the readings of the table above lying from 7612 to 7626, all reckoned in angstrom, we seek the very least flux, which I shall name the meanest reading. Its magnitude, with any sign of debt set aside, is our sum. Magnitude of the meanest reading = 25.6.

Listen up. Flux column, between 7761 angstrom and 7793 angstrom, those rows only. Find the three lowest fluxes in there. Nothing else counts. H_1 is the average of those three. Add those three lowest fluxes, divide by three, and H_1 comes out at 25.1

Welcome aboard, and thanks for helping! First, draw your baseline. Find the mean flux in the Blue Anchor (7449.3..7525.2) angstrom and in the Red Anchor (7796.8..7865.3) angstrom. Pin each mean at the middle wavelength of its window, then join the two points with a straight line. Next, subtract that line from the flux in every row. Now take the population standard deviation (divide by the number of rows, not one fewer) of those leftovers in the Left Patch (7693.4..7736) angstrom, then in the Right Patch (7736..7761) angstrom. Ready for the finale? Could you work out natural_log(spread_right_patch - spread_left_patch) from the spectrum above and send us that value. -2.4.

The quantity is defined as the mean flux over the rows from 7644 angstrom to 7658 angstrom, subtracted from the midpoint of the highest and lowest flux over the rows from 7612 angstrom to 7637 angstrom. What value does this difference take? 1.0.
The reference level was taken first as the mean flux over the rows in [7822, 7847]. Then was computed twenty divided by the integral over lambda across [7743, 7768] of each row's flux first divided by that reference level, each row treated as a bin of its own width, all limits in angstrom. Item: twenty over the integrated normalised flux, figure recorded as 0.80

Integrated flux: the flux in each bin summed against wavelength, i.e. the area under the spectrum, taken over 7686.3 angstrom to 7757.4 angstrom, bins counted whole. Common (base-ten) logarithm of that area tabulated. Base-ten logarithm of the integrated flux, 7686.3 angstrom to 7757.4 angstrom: 3.26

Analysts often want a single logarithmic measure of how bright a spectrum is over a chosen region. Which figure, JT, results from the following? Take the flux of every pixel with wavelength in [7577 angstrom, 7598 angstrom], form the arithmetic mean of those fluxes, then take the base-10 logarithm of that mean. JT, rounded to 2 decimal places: 1.42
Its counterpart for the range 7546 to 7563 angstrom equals 1.43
